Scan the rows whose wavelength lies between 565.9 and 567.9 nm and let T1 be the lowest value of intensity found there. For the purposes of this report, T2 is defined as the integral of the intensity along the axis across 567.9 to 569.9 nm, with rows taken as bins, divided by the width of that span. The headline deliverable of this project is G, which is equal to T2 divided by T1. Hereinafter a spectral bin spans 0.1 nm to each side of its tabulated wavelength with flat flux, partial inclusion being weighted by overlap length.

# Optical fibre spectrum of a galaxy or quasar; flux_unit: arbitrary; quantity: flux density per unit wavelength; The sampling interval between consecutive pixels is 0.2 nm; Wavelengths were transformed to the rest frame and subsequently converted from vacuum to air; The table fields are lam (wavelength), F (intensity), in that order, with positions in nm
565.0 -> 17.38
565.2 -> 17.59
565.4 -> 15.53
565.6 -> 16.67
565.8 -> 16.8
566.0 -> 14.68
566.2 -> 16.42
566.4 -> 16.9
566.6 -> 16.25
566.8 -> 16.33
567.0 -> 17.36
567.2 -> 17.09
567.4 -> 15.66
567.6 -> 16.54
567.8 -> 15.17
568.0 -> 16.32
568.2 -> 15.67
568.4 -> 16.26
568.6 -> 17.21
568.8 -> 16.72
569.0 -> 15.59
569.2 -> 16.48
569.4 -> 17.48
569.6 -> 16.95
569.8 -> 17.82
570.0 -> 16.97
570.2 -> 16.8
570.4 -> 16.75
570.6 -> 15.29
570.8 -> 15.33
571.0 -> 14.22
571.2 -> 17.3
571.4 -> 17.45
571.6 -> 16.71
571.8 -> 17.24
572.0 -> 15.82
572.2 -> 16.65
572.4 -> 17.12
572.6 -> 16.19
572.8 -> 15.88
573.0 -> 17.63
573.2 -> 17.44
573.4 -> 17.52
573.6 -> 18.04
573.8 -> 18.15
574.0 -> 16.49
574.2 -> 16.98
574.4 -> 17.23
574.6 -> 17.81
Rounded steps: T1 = 14.68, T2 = 16.65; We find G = 1.13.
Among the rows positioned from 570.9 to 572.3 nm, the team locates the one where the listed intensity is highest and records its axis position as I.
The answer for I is 571.4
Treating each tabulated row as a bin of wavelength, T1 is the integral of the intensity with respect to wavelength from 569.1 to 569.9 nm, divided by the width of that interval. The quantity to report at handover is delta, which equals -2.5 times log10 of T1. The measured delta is -3.088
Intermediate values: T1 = 17.2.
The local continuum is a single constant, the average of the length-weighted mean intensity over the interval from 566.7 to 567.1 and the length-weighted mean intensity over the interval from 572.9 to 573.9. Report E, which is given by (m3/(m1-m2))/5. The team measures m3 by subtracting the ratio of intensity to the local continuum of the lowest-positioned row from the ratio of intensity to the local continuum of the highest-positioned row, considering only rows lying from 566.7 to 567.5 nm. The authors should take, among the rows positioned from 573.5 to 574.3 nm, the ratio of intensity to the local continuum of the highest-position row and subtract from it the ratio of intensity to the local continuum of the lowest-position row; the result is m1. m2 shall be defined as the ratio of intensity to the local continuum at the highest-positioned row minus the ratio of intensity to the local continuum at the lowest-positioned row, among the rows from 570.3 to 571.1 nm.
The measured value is -0.1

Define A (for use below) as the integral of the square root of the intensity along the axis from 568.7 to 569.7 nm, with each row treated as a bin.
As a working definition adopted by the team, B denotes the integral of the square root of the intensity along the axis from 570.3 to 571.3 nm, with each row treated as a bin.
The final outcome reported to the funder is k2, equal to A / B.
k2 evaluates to 1.03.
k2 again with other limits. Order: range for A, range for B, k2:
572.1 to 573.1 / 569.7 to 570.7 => 1.00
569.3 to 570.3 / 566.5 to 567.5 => 1.02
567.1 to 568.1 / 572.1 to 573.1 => 0.98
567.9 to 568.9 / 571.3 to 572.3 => 0.99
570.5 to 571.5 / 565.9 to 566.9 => 0.99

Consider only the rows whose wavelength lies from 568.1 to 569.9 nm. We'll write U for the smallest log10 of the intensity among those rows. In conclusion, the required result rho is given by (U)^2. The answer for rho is 1.42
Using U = 1.19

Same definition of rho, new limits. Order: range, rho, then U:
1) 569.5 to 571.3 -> 1.33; 1.15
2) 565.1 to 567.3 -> 1.36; 1.17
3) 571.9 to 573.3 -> 1.44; 1.20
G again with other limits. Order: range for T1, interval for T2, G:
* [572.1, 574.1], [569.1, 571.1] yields 1.03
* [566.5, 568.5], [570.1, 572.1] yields 1.07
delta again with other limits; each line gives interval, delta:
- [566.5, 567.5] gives -3.046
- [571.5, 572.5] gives -3.057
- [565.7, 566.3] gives -3.008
